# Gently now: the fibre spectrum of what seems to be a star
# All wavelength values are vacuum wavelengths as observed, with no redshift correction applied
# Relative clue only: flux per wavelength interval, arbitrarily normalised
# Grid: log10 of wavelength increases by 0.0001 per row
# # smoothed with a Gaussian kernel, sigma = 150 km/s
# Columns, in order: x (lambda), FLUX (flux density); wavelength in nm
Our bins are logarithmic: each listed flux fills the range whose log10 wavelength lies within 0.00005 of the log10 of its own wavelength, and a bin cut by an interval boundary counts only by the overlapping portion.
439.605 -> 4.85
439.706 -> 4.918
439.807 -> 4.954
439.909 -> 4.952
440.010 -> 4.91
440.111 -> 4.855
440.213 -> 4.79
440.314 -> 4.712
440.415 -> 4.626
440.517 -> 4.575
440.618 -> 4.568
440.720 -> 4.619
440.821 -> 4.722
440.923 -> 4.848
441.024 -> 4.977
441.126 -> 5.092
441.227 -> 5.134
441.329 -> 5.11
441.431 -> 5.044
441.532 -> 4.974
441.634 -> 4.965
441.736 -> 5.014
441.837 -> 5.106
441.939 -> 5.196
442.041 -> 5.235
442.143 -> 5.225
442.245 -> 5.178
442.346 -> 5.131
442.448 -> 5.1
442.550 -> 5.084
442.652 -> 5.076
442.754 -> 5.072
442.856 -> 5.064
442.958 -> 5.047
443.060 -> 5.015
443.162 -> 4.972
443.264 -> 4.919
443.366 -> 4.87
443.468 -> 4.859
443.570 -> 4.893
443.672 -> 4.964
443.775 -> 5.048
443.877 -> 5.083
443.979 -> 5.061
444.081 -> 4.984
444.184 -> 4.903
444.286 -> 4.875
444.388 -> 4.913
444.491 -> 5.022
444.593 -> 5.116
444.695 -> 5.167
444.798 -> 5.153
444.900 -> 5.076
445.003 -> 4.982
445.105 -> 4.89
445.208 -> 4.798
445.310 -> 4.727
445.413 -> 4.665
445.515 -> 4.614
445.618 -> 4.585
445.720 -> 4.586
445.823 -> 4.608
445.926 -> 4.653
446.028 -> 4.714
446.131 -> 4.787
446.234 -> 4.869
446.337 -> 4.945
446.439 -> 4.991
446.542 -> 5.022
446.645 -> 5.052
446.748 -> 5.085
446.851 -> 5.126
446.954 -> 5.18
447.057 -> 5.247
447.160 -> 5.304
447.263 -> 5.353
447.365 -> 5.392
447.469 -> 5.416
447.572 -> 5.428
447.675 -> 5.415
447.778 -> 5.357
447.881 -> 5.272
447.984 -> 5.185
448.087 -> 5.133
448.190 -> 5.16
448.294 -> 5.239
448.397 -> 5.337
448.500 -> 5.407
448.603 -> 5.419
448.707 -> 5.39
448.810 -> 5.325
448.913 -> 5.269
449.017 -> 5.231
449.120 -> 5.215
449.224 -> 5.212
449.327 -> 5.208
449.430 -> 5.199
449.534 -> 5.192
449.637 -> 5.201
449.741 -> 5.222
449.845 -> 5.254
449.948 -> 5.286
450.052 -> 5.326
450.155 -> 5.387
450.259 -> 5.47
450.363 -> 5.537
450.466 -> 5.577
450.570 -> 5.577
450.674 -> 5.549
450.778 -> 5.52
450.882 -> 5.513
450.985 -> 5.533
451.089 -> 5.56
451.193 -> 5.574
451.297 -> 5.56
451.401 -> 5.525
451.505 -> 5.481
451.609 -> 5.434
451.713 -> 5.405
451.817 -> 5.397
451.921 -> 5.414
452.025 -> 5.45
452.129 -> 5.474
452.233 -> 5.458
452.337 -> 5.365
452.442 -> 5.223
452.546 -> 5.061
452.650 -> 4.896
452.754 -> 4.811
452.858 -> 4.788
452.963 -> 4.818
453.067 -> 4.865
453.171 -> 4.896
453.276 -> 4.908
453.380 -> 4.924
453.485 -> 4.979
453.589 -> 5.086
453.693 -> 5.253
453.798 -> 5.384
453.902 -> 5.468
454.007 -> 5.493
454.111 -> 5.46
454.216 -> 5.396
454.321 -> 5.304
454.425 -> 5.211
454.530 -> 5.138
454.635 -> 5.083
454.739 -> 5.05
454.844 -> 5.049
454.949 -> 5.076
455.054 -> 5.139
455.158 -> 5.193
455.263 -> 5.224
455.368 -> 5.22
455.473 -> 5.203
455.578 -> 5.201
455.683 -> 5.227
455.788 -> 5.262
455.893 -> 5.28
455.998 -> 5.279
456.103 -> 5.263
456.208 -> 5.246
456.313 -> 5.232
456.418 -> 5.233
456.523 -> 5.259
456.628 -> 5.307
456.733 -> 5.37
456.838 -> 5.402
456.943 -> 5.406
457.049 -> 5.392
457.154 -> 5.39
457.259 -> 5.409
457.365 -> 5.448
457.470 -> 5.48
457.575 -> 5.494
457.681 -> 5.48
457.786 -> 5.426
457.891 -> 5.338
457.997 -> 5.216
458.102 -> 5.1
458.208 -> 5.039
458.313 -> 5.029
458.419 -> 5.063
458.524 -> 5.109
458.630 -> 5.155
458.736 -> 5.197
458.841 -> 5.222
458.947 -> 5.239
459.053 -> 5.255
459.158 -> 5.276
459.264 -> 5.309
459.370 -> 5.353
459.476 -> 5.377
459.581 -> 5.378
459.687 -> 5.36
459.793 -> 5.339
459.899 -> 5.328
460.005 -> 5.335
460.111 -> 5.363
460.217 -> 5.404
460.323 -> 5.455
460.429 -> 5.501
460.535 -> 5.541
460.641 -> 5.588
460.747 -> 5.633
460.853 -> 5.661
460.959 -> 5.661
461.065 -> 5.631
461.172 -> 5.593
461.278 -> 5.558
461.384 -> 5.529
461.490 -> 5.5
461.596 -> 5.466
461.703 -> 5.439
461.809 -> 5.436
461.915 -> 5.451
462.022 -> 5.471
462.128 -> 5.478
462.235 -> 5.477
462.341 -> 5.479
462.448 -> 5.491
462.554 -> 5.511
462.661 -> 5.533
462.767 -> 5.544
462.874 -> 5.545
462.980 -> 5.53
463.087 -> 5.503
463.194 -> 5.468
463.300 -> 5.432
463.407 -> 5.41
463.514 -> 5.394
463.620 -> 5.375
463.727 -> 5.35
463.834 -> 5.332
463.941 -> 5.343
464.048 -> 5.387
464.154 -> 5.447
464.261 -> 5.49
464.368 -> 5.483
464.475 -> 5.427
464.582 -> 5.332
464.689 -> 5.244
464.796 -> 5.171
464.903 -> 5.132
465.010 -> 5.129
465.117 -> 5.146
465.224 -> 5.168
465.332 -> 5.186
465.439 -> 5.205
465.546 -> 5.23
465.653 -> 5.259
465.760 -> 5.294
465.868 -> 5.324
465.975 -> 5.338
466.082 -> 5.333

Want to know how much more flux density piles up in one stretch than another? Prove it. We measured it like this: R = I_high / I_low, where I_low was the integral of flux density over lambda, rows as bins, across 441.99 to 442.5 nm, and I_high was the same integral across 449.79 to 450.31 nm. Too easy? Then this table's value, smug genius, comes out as 1.05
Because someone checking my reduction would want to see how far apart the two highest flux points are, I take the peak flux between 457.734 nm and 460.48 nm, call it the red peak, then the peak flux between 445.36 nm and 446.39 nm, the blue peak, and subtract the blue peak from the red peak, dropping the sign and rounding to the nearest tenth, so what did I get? 0.6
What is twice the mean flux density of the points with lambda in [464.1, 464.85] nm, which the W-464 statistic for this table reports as 10.7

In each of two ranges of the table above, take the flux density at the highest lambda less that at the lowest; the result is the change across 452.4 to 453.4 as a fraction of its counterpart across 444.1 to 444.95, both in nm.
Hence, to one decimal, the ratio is -1.7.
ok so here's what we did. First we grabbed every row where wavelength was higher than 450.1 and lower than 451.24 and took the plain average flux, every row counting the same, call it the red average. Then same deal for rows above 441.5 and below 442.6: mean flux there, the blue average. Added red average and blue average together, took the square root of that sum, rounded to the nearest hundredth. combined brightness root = 3.26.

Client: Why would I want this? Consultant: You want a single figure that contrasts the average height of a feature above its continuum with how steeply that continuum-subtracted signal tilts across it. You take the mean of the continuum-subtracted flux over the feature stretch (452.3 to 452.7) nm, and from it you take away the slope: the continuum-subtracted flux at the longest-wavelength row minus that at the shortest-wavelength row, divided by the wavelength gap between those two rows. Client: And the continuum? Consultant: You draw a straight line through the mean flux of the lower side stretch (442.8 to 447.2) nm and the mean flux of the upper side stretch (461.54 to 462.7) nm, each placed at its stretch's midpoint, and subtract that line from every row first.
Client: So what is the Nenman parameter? 1.5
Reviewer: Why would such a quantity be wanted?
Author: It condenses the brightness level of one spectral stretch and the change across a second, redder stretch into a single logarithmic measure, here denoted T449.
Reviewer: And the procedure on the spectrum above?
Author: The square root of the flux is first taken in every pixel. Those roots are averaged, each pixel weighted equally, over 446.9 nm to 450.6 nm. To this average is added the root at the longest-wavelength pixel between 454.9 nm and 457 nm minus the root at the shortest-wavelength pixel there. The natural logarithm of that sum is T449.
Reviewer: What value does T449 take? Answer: 0.866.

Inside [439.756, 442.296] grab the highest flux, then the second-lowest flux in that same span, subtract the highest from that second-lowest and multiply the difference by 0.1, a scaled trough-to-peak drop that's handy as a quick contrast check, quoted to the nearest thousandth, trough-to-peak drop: -0.066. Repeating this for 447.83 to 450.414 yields -0.038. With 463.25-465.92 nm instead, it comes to -0.036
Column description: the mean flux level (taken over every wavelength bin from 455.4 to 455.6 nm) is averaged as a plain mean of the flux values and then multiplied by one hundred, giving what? 520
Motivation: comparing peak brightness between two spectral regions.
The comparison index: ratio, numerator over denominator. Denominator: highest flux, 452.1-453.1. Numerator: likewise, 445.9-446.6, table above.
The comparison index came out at 0.92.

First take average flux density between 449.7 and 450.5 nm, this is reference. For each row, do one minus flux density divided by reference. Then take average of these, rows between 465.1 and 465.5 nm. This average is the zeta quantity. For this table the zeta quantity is 0.04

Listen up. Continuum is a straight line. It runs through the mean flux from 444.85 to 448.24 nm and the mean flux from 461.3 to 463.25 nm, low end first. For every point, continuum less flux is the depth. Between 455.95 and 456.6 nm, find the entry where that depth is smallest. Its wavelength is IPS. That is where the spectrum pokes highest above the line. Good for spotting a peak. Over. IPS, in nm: 455.998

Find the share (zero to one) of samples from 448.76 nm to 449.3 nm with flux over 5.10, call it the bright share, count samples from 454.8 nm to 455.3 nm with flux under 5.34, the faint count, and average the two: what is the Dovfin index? 3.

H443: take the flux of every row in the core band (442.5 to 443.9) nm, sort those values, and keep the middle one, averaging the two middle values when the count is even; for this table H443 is 5.03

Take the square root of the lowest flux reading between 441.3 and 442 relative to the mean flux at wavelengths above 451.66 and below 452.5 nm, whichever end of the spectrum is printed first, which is 0.959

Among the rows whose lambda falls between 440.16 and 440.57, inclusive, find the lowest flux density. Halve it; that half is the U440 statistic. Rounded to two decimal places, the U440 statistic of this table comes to 2.29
